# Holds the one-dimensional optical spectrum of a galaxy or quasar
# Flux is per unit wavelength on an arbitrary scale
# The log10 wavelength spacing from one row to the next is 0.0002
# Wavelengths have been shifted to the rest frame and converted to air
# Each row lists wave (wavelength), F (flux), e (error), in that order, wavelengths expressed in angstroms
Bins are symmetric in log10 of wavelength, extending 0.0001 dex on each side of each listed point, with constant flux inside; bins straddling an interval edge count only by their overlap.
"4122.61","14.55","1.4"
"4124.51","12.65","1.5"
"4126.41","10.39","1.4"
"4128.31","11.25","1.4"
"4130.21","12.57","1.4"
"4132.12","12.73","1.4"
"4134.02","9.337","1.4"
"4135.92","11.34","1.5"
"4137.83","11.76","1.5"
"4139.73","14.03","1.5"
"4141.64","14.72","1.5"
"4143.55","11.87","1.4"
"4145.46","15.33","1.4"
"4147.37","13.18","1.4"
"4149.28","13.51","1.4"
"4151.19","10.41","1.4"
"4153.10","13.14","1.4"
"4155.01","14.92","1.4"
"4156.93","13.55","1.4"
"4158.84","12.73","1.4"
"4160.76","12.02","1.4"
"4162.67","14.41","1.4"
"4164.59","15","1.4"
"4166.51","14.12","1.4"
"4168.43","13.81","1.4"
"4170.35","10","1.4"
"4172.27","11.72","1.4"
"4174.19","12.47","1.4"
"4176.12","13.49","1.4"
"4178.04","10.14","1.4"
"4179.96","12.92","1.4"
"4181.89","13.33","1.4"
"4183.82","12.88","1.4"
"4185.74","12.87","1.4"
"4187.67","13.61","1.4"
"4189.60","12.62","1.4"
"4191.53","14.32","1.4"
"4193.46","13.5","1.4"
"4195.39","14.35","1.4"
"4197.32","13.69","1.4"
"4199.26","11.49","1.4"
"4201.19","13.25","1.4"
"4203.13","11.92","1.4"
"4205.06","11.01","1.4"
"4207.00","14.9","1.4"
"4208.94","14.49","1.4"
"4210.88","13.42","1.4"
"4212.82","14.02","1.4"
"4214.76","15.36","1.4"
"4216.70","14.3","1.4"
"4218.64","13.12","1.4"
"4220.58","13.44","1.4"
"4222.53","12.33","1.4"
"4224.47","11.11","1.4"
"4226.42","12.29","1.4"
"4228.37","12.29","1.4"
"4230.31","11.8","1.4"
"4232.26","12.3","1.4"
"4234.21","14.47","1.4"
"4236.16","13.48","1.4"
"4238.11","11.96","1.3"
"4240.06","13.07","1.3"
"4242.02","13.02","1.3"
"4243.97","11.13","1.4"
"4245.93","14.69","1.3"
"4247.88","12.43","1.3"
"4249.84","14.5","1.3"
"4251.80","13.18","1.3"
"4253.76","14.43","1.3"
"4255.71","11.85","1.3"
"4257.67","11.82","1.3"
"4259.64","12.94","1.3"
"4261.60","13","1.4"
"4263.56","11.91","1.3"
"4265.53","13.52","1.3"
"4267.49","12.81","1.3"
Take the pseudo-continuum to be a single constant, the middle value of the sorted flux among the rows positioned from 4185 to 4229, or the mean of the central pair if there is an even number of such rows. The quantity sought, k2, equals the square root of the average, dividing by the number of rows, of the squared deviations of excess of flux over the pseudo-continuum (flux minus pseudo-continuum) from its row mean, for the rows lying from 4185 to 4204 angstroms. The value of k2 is 0.9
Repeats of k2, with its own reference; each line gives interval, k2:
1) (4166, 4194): 1.2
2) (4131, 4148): 1.8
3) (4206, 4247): 1.2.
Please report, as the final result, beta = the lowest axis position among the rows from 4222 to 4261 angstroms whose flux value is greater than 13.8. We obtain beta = 4234.21 angstroms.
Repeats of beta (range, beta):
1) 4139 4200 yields 4139.73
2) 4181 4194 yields 4191.53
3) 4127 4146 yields 4139.73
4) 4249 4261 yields 4249.84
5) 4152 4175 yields 4155.01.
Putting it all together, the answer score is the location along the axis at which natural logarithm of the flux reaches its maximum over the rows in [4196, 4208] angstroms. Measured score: 4207.00 angstroms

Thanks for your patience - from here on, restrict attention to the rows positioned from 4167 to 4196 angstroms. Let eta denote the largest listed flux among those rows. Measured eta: 14.35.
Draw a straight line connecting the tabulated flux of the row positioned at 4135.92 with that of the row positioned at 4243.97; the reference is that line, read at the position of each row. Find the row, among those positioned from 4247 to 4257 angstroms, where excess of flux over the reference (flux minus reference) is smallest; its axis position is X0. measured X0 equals 4255.71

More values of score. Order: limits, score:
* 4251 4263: 4253.76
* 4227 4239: 4234.21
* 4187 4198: 4195.39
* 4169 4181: 4176.12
